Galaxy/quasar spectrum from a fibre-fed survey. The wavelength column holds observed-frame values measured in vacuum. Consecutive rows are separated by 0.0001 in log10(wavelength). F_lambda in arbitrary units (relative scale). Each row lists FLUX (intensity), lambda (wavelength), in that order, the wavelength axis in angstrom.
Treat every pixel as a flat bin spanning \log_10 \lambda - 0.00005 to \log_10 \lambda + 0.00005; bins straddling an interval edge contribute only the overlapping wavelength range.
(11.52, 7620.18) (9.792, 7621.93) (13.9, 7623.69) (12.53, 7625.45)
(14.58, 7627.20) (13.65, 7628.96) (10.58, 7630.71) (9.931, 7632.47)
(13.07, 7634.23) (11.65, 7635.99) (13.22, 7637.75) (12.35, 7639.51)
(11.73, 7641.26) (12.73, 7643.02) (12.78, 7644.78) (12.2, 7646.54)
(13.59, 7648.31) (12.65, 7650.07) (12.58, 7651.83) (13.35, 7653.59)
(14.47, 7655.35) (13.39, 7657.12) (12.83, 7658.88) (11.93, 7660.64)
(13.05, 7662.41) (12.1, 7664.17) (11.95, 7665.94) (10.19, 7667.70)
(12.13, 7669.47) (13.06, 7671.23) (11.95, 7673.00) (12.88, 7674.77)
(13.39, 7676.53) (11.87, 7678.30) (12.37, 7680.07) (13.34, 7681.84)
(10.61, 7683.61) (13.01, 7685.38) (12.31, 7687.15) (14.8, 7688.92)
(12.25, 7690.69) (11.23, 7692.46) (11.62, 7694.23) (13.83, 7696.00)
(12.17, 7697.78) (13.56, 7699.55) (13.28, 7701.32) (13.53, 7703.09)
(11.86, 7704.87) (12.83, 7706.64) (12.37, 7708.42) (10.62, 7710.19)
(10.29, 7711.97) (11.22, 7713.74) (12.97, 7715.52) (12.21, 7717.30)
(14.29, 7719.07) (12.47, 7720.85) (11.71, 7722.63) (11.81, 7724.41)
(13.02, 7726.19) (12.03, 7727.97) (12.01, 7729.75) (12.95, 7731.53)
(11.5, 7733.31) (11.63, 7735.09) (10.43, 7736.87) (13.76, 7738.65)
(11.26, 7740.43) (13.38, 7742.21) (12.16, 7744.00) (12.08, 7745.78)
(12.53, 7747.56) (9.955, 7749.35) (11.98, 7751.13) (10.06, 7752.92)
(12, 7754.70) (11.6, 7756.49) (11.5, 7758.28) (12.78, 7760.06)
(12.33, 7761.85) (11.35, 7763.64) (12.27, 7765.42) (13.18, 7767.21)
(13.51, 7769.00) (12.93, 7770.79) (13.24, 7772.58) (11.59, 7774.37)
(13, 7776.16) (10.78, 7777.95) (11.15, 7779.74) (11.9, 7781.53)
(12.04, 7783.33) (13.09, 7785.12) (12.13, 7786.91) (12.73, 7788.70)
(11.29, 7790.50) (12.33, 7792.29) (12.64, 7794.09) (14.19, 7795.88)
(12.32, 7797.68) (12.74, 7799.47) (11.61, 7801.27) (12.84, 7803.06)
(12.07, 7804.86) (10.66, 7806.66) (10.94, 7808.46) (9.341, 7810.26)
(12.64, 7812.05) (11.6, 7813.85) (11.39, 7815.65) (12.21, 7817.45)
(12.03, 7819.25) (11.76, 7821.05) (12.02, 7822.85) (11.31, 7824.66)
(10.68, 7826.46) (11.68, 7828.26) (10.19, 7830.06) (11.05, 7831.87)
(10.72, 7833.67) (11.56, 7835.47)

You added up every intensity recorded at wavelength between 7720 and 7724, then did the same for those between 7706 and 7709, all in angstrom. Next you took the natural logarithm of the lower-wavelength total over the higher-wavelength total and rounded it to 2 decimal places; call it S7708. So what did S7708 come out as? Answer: 0.04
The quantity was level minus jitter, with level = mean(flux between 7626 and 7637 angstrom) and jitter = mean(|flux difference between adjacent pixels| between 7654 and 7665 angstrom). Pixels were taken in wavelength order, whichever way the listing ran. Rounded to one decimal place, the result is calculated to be 11.3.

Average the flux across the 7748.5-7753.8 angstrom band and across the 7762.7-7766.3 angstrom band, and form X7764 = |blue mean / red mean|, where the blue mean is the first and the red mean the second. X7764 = 0.90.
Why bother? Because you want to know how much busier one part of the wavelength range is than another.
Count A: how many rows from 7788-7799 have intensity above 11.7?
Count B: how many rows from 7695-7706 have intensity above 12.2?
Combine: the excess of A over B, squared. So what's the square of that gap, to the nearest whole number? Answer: 1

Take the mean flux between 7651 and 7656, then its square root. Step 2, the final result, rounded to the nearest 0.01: 3.67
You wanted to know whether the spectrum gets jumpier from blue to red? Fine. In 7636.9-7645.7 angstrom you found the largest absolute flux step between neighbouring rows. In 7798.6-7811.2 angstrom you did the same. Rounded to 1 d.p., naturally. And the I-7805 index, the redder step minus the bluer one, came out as 0.6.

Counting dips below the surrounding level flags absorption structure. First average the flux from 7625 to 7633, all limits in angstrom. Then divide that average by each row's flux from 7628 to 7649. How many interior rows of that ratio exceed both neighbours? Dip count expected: 4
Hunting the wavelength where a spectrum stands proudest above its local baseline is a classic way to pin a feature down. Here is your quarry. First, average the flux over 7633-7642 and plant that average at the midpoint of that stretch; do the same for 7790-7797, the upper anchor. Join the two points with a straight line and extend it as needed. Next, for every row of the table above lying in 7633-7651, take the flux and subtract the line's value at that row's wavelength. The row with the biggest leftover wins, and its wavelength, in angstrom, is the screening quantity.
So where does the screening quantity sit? 7648.31 angstrom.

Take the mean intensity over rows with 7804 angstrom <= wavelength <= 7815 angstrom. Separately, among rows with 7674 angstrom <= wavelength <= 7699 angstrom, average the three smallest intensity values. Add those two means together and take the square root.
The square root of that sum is 4.73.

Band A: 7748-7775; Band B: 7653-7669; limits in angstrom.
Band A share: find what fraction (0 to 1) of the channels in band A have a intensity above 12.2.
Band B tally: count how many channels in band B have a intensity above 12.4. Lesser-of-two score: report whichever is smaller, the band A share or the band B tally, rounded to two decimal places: 0.47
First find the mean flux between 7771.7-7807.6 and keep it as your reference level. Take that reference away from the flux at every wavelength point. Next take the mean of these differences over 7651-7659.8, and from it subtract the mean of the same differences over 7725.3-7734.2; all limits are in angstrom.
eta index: 1.0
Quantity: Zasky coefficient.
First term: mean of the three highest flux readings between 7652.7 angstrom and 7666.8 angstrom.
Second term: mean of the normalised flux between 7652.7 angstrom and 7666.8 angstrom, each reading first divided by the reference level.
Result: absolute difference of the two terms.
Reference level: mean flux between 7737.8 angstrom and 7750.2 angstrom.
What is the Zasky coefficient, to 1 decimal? 12.7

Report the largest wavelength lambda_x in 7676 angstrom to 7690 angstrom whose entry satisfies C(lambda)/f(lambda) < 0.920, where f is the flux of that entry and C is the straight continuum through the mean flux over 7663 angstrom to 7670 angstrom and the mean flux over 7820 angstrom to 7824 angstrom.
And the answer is 7688.92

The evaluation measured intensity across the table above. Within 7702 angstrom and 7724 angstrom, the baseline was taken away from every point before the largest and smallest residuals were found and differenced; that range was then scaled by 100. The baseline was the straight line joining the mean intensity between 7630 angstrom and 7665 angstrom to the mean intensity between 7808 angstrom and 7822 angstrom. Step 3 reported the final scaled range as 404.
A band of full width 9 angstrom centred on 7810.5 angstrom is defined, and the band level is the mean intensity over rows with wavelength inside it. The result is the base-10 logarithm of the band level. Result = 1.04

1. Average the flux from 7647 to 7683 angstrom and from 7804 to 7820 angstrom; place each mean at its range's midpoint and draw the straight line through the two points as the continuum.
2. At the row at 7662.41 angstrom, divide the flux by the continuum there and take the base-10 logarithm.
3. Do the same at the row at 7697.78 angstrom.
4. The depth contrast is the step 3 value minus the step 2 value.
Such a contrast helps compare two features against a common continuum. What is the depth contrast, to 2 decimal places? -0.02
